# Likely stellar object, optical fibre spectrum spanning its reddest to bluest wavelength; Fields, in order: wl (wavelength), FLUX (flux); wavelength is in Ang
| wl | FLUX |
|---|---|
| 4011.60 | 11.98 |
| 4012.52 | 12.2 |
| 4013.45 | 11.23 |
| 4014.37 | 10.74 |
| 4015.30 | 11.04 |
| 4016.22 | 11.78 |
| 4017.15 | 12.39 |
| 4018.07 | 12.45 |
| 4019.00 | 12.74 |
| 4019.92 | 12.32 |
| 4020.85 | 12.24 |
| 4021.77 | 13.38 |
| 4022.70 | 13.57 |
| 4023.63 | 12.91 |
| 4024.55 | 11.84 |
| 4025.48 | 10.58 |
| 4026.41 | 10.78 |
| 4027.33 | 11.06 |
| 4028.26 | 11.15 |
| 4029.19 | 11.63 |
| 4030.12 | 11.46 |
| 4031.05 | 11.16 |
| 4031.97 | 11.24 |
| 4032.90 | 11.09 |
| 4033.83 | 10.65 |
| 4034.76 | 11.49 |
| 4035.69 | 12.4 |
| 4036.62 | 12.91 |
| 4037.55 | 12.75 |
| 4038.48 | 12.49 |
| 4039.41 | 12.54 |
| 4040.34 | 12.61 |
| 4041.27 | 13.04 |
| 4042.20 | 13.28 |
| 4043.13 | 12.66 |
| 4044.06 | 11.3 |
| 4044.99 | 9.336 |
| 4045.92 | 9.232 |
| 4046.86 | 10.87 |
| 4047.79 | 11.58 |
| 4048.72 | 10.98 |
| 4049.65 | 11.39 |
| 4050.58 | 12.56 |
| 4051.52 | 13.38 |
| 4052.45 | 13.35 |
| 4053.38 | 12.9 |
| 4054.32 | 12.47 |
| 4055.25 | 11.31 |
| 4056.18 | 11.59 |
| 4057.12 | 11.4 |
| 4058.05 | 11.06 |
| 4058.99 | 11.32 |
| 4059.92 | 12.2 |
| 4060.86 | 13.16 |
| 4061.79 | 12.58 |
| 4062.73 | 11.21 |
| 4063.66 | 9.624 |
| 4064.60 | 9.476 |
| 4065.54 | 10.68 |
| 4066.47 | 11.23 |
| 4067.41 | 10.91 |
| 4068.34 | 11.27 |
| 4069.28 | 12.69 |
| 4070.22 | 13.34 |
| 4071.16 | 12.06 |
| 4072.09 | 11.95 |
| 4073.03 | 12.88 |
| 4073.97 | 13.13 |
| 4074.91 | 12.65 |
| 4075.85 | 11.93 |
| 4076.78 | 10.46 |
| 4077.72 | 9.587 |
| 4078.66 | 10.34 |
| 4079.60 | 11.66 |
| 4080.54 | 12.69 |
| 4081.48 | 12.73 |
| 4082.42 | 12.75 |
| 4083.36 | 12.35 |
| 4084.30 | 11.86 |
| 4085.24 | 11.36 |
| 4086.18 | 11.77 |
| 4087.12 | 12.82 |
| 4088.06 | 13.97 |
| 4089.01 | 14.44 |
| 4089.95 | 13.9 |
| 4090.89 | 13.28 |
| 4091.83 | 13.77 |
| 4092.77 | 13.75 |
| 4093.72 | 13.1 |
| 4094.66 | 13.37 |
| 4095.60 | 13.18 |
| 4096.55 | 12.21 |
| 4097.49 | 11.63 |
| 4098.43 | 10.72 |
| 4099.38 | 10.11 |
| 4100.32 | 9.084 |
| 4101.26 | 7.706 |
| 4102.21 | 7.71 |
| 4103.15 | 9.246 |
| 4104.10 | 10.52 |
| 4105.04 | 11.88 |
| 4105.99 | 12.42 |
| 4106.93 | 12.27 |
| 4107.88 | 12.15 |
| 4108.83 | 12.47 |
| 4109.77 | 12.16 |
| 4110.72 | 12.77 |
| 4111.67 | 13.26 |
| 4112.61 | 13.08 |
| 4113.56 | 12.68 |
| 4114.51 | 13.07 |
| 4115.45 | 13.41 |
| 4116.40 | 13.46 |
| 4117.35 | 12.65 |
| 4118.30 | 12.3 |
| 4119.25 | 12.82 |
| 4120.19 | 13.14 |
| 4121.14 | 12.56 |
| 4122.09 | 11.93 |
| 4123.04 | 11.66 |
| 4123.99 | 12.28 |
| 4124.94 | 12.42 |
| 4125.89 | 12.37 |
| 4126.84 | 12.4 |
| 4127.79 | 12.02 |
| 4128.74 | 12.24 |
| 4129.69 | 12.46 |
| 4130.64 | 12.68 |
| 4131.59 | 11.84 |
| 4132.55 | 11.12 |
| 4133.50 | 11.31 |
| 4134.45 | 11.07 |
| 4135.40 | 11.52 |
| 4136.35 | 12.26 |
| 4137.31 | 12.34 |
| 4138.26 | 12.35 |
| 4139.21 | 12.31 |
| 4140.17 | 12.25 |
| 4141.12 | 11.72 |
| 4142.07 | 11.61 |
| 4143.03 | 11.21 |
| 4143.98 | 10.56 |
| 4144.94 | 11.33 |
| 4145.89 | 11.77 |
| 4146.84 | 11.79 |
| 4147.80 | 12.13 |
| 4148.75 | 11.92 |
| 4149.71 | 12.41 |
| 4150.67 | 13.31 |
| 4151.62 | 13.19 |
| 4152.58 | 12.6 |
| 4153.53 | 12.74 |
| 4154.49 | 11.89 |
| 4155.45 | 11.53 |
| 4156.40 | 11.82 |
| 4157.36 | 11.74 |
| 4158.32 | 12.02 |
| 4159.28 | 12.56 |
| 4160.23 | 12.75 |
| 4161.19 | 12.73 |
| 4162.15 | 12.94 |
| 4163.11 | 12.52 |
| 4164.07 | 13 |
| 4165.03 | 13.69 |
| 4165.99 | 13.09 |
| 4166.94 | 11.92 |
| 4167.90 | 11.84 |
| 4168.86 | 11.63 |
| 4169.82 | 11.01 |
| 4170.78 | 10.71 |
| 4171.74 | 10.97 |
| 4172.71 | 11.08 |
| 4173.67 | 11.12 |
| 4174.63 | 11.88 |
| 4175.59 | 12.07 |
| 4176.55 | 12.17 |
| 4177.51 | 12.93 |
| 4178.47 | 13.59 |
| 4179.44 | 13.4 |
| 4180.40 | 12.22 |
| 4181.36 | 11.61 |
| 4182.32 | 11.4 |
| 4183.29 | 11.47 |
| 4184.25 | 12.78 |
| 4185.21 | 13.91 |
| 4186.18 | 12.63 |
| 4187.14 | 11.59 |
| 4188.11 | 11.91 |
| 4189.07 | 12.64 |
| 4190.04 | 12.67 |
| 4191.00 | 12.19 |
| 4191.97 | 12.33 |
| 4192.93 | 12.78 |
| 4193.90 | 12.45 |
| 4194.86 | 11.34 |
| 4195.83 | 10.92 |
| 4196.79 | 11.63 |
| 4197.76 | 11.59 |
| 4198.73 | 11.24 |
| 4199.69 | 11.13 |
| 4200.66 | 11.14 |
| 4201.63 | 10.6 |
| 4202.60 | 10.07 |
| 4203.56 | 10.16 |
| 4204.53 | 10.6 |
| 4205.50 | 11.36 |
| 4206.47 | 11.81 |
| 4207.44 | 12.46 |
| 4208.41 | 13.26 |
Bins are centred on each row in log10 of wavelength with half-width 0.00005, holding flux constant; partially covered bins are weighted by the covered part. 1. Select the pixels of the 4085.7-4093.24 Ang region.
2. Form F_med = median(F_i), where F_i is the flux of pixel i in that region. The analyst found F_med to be 13.8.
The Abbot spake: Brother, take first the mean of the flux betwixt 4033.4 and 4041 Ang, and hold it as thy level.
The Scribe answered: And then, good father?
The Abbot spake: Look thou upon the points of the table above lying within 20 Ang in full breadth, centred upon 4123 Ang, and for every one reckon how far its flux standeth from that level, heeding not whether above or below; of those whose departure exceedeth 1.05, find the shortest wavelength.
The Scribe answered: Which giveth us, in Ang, 4115.45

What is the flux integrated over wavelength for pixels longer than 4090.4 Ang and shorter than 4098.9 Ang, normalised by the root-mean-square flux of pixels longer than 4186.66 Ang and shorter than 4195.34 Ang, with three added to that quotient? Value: 11.9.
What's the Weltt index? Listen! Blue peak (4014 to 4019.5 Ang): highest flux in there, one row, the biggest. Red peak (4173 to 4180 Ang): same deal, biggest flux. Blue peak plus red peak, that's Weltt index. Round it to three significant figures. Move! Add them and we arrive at 26.3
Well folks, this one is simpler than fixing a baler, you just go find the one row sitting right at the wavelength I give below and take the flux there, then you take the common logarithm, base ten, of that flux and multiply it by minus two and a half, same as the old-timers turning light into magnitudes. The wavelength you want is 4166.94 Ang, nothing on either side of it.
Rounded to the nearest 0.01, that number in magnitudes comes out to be -2.69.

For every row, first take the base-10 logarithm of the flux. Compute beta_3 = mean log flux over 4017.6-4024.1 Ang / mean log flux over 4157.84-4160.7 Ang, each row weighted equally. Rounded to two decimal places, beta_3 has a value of 1.01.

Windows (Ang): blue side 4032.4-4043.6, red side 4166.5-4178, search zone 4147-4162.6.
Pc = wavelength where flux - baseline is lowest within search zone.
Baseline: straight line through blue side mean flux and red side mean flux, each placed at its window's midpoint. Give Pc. 4155.45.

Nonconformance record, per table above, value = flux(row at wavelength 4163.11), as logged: 12.52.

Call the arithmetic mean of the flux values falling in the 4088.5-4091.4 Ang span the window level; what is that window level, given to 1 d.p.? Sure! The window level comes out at 13.9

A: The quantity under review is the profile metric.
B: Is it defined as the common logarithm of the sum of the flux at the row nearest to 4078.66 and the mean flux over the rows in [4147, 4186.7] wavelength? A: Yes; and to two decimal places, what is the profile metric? 1.35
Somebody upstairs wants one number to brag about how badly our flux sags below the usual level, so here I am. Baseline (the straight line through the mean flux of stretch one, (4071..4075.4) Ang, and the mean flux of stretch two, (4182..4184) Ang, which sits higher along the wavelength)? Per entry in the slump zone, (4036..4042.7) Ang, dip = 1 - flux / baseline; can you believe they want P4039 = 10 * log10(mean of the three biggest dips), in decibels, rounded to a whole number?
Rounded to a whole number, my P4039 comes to -16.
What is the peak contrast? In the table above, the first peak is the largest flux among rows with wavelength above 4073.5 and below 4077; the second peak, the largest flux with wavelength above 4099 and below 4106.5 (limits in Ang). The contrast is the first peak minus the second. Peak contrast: 0.7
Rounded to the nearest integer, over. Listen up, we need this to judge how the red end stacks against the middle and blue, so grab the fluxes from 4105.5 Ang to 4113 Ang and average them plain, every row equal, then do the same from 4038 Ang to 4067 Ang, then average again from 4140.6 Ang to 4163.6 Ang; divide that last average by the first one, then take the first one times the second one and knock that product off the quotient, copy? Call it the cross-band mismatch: -146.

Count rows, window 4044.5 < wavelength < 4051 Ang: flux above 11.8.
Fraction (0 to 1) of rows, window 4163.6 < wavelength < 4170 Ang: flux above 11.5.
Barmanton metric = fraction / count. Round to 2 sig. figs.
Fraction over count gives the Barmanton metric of 0.86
